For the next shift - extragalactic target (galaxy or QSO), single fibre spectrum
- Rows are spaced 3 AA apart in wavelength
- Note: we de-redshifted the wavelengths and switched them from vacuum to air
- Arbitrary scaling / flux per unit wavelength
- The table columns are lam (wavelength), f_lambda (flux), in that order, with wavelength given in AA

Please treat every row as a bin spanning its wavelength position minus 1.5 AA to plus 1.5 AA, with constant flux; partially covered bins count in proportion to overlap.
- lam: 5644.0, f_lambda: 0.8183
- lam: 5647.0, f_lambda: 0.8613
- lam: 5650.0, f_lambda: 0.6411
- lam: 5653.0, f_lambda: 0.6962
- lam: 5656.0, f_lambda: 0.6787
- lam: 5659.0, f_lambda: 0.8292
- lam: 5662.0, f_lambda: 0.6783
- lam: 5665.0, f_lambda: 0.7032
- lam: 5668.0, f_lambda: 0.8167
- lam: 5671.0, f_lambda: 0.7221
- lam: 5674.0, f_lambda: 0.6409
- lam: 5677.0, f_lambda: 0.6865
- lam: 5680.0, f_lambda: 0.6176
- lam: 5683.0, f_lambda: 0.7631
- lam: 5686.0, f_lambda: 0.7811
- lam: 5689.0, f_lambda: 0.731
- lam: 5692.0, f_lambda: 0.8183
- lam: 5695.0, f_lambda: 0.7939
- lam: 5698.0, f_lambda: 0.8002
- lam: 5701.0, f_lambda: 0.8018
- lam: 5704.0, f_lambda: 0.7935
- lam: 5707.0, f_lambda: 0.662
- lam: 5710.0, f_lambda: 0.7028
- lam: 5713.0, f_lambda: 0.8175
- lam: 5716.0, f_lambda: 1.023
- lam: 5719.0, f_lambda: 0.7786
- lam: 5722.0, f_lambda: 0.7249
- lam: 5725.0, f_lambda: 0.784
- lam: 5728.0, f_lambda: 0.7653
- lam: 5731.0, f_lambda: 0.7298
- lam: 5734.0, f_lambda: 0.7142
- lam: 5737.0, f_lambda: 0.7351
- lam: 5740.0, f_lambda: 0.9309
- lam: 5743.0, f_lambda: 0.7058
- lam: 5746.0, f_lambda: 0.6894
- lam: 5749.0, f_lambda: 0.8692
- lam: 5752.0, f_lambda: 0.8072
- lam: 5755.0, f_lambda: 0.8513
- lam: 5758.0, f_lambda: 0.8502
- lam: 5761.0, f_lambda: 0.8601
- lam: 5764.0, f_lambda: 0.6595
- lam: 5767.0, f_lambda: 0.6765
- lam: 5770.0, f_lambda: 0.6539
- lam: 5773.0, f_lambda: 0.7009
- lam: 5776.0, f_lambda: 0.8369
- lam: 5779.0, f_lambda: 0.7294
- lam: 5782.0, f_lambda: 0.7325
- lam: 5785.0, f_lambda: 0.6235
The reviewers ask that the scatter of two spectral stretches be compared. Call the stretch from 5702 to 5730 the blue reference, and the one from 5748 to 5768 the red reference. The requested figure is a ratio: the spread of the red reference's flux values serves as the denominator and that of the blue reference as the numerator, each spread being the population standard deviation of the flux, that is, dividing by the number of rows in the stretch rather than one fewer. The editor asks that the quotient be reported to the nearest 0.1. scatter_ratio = 1.2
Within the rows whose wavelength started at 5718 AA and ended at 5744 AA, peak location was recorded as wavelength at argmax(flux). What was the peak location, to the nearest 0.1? 5740.0 AA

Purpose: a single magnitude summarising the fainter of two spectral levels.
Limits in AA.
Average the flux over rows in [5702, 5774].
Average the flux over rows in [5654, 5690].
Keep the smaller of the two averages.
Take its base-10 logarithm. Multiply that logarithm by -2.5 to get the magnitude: 0.356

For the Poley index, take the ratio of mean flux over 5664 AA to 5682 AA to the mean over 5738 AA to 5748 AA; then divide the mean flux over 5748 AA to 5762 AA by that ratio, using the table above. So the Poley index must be 0.94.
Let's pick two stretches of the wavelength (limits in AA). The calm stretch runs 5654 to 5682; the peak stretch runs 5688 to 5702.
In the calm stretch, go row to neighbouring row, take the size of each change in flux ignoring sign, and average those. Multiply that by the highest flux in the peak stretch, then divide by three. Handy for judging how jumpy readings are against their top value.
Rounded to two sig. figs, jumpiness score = 0.025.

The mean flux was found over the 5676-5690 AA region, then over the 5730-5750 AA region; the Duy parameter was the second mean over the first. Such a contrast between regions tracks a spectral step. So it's 1.07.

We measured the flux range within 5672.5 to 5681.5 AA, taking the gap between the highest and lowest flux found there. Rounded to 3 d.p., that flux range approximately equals 0.069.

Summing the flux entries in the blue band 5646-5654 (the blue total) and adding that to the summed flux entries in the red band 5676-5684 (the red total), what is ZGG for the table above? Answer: 4.27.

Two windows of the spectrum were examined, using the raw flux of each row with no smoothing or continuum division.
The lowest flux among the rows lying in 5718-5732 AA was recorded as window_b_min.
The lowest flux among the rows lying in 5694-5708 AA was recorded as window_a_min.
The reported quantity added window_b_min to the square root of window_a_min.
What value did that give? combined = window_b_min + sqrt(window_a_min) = 1.54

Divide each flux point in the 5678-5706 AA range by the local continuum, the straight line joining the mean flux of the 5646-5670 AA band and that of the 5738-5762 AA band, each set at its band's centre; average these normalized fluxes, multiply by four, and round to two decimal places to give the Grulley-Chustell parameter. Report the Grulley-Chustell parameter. 3.99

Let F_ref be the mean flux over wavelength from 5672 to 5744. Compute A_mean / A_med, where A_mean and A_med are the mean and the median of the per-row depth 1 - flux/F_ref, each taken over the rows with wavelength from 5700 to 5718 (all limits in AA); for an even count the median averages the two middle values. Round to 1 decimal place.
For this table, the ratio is 1.1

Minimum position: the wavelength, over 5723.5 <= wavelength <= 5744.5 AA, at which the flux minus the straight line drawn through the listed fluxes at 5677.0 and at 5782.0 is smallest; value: 5743.0 AA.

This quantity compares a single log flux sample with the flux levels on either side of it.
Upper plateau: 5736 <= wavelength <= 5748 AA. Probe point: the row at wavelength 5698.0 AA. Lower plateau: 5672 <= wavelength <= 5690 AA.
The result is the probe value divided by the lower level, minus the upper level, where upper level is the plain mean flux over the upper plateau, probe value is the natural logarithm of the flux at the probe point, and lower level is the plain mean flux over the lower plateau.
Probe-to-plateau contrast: -1.1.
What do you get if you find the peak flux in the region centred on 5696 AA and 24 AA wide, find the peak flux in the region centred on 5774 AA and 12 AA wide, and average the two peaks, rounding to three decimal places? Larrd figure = 0.828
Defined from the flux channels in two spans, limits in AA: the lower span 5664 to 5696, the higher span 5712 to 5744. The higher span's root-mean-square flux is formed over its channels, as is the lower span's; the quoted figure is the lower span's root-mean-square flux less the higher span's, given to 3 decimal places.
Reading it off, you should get -0.061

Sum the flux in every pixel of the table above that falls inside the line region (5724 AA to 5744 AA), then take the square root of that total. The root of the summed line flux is 2.32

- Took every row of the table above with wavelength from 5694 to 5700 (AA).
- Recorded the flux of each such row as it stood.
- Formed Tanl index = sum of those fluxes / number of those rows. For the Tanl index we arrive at 0.80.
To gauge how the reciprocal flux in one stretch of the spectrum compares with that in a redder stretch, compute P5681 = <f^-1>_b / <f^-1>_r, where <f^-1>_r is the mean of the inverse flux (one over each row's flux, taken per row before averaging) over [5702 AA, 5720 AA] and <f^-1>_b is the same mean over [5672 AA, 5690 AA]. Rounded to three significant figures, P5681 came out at 1.12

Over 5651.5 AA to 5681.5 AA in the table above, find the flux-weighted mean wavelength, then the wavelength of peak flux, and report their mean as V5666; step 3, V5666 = 5662.6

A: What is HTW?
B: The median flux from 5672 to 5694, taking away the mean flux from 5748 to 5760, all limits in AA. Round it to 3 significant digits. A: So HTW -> -0.113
